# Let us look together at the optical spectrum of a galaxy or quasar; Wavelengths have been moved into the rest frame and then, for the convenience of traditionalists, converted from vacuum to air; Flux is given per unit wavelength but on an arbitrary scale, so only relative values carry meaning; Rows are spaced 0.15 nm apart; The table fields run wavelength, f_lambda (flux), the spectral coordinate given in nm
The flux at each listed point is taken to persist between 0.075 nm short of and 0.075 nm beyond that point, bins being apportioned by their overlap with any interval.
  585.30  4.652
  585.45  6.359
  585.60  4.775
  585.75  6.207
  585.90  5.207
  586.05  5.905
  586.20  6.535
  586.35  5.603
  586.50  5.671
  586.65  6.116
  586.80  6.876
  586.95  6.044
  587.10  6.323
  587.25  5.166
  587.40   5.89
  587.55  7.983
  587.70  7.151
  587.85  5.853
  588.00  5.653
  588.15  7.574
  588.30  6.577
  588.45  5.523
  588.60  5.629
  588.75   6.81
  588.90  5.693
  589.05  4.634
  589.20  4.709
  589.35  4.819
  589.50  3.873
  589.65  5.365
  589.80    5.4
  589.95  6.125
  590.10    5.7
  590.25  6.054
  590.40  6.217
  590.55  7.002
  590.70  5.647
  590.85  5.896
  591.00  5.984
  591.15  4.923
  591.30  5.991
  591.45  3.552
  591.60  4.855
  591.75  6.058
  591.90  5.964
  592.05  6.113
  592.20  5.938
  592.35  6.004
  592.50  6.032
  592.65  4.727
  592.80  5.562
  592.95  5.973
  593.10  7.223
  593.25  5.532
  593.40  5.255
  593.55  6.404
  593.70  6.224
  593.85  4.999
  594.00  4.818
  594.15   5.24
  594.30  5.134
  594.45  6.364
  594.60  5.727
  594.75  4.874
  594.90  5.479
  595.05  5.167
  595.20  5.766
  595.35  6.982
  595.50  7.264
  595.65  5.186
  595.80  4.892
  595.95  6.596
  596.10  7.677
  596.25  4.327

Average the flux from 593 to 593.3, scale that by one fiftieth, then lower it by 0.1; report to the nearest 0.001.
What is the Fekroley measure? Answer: 0.028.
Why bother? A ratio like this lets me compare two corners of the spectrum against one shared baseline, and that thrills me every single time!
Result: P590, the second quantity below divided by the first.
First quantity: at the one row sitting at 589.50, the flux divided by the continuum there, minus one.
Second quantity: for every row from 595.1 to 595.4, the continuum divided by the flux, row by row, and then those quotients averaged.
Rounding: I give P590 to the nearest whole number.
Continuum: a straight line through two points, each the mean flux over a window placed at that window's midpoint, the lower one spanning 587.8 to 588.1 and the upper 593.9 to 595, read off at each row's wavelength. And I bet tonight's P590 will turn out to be -3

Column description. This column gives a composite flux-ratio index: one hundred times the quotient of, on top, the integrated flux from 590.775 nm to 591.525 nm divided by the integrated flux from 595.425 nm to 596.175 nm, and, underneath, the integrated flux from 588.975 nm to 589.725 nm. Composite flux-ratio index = 24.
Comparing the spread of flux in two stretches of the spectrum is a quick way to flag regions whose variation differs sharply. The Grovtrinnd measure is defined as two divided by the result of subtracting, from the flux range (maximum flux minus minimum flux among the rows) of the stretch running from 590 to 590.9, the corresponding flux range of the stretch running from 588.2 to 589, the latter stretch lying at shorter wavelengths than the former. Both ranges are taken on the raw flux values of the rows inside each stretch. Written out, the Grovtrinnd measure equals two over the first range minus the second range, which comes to 29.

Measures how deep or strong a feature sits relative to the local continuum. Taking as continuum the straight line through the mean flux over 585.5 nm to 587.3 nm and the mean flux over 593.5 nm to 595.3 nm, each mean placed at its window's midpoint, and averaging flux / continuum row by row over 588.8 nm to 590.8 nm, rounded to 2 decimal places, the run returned 0.96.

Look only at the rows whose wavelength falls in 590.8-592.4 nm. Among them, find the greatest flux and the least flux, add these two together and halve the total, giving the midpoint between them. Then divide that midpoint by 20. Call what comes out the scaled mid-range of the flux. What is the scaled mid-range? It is 0.24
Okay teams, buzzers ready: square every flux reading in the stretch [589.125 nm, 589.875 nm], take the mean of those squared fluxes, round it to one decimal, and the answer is 23.7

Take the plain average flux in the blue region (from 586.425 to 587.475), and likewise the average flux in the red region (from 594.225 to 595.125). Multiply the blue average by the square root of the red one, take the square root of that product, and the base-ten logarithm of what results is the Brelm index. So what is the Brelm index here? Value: 0.574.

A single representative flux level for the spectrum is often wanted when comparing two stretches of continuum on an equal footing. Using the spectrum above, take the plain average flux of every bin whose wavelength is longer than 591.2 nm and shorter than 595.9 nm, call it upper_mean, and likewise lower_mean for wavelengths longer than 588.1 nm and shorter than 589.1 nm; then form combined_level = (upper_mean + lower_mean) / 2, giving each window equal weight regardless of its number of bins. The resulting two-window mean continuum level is 5.9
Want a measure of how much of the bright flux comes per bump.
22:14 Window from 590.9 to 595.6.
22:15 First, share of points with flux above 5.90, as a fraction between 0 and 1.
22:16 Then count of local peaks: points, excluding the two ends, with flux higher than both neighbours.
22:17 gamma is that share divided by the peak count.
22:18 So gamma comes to 0.05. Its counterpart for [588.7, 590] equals 0.22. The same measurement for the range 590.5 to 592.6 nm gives 0.16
